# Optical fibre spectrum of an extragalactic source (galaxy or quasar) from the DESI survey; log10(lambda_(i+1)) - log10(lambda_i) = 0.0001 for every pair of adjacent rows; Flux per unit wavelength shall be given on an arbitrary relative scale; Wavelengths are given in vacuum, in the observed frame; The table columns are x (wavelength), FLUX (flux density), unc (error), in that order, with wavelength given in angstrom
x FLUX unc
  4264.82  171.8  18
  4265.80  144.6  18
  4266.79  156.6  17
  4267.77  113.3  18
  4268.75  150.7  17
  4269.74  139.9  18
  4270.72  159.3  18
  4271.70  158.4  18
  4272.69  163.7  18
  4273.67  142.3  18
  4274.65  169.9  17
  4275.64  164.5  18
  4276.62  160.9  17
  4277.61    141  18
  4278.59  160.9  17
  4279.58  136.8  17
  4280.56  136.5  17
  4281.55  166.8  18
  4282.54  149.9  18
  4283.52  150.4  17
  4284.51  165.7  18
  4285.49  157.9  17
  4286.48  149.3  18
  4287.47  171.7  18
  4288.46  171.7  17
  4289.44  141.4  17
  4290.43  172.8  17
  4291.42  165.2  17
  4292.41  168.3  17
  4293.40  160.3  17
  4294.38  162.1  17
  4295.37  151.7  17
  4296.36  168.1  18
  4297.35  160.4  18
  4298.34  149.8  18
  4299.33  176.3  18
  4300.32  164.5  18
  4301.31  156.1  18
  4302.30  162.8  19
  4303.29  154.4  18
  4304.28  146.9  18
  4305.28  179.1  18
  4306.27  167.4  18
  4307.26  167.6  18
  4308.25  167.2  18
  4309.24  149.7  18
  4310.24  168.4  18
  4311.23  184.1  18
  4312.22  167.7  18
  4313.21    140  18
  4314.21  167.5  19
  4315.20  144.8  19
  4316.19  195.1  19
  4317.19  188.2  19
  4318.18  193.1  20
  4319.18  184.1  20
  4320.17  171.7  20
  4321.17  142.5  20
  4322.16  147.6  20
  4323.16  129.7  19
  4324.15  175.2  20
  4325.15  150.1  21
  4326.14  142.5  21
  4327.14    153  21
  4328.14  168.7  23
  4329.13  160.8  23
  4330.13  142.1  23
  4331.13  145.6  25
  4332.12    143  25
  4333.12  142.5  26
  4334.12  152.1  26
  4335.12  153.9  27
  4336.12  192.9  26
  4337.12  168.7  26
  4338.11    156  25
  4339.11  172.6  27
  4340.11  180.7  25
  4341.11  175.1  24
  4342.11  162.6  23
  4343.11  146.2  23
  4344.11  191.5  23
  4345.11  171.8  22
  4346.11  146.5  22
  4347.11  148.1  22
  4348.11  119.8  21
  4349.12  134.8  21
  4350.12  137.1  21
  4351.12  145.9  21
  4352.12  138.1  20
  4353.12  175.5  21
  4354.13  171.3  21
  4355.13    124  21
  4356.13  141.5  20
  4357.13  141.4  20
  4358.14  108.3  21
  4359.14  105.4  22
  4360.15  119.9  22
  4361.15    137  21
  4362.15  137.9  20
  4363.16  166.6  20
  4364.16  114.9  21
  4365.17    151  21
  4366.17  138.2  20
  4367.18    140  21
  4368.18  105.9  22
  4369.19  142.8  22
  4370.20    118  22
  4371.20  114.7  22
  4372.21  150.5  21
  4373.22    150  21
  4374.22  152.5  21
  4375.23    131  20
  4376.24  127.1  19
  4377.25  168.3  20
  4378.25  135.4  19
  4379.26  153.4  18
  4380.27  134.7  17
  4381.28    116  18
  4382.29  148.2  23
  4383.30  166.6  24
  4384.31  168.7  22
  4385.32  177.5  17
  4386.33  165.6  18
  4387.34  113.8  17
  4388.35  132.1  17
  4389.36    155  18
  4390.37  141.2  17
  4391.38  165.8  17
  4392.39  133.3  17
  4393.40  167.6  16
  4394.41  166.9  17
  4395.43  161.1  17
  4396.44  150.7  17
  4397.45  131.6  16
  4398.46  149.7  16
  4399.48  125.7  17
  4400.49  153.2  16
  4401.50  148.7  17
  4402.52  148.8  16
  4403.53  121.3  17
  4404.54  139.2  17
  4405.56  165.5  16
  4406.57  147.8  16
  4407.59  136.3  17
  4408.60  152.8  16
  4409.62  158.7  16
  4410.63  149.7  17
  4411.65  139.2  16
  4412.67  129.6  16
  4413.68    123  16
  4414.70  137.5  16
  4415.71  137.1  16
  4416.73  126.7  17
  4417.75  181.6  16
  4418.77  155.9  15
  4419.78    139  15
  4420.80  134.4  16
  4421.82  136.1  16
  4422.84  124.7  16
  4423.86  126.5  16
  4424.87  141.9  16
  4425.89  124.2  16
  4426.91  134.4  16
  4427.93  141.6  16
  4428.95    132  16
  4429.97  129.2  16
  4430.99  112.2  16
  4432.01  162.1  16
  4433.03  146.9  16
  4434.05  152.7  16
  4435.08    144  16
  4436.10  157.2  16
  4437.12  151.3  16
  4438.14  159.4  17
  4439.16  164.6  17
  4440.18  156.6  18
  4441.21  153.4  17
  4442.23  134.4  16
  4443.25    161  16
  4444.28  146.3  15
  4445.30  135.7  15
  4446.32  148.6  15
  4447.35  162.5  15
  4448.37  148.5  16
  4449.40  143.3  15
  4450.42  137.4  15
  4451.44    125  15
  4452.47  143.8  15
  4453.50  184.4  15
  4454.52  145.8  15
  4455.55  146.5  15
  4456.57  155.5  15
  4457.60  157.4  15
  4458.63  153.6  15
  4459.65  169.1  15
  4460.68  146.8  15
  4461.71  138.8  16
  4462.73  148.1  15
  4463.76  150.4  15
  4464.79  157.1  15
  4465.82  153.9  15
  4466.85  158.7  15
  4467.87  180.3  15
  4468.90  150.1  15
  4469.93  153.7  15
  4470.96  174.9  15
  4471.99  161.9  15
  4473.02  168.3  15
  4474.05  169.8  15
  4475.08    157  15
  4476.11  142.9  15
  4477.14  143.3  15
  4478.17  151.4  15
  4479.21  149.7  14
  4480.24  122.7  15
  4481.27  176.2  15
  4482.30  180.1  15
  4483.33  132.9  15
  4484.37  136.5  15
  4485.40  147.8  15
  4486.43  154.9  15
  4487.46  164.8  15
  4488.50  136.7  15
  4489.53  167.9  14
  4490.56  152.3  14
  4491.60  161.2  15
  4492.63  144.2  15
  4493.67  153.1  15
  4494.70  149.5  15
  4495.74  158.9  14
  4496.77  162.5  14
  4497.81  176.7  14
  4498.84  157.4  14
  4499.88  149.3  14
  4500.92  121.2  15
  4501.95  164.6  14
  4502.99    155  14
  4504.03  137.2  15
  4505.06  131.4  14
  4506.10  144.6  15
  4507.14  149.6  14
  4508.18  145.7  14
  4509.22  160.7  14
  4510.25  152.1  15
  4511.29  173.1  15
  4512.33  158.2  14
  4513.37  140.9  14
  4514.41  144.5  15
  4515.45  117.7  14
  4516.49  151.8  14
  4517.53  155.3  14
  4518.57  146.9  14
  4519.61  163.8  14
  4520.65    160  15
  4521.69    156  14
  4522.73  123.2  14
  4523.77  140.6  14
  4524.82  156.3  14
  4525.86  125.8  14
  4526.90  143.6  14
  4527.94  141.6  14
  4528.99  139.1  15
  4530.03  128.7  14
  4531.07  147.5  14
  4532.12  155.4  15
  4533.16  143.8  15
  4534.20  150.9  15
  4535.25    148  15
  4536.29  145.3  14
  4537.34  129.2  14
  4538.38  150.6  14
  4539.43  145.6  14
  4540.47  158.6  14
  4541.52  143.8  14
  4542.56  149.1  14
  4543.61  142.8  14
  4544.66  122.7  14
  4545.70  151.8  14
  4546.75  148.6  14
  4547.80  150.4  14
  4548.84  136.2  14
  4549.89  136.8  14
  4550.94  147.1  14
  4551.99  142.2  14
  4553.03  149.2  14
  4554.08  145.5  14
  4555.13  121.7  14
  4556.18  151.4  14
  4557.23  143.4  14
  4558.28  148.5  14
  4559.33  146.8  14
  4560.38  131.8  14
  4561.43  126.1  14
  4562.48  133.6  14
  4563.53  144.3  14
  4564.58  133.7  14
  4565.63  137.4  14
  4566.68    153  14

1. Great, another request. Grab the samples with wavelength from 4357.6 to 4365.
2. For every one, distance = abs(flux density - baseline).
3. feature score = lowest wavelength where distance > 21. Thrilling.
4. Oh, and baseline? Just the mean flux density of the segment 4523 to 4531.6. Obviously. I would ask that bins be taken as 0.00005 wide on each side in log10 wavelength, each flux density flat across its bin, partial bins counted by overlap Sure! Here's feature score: 4358.14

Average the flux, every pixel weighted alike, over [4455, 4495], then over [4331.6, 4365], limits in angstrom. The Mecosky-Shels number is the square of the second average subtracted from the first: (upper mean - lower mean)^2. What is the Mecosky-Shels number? 27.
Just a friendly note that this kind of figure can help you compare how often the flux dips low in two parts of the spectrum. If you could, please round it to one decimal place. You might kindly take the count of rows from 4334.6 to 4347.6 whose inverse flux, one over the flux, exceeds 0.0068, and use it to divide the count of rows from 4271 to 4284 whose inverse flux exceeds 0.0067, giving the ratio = 2.0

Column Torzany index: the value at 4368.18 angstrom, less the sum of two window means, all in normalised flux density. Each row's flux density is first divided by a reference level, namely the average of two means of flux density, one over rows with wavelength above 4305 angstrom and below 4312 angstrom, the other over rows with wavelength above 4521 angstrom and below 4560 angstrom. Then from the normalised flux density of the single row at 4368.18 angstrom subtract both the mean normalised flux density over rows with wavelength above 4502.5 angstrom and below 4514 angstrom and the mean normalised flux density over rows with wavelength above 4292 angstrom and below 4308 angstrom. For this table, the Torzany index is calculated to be -1.32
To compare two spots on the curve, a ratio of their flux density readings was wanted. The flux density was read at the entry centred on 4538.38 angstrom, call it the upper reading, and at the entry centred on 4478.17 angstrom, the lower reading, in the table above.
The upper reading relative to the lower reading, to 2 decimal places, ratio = 0.99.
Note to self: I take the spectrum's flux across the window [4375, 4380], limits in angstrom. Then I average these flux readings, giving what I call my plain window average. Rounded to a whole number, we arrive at 143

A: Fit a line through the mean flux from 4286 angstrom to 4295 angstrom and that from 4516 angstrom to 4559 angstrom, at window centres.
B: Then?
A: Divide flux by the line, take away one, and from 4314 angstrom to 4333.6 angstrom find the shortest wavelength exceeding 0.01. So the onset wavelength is 4314.21 angstrom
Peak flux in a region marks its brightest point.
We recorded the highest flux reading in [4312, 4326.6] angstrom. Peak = 195.1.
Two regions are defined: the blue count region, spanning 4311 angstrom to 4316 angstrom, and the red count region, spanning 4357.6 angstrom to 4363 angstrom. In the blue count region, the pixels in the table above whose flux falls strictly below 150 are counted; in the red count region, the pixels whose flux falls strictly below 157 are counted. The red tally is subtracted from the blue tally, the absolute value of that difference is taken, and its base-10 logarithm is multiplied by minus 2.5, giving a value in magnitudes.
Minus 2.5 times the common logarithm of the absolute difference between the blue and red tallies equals -1.19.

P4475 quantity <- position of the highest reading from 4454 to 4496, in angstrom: 4467.87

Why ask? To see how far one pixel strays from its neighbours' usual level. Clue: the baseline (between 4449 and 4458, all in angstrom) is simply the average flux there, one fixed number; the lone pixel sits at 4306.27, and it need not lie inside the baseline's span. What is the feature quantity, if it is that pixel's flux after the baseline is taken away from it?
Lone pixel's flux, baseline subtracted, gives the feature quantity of 19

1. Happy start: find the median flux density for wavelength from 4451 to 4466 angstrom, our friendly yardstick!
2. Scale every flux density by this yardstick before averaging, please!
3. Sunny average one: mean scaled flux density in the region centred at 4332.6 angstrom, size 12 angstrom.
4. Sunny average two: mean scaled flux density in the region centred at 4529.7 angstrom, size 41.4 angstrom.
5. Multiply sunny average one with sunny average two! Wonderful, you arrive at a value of 1.01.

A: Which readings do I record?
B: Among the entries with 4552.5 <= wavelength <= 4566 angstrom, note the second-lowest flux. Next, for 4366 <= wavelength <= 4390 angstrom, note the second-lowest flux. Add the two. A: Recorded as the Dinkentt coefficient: 240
